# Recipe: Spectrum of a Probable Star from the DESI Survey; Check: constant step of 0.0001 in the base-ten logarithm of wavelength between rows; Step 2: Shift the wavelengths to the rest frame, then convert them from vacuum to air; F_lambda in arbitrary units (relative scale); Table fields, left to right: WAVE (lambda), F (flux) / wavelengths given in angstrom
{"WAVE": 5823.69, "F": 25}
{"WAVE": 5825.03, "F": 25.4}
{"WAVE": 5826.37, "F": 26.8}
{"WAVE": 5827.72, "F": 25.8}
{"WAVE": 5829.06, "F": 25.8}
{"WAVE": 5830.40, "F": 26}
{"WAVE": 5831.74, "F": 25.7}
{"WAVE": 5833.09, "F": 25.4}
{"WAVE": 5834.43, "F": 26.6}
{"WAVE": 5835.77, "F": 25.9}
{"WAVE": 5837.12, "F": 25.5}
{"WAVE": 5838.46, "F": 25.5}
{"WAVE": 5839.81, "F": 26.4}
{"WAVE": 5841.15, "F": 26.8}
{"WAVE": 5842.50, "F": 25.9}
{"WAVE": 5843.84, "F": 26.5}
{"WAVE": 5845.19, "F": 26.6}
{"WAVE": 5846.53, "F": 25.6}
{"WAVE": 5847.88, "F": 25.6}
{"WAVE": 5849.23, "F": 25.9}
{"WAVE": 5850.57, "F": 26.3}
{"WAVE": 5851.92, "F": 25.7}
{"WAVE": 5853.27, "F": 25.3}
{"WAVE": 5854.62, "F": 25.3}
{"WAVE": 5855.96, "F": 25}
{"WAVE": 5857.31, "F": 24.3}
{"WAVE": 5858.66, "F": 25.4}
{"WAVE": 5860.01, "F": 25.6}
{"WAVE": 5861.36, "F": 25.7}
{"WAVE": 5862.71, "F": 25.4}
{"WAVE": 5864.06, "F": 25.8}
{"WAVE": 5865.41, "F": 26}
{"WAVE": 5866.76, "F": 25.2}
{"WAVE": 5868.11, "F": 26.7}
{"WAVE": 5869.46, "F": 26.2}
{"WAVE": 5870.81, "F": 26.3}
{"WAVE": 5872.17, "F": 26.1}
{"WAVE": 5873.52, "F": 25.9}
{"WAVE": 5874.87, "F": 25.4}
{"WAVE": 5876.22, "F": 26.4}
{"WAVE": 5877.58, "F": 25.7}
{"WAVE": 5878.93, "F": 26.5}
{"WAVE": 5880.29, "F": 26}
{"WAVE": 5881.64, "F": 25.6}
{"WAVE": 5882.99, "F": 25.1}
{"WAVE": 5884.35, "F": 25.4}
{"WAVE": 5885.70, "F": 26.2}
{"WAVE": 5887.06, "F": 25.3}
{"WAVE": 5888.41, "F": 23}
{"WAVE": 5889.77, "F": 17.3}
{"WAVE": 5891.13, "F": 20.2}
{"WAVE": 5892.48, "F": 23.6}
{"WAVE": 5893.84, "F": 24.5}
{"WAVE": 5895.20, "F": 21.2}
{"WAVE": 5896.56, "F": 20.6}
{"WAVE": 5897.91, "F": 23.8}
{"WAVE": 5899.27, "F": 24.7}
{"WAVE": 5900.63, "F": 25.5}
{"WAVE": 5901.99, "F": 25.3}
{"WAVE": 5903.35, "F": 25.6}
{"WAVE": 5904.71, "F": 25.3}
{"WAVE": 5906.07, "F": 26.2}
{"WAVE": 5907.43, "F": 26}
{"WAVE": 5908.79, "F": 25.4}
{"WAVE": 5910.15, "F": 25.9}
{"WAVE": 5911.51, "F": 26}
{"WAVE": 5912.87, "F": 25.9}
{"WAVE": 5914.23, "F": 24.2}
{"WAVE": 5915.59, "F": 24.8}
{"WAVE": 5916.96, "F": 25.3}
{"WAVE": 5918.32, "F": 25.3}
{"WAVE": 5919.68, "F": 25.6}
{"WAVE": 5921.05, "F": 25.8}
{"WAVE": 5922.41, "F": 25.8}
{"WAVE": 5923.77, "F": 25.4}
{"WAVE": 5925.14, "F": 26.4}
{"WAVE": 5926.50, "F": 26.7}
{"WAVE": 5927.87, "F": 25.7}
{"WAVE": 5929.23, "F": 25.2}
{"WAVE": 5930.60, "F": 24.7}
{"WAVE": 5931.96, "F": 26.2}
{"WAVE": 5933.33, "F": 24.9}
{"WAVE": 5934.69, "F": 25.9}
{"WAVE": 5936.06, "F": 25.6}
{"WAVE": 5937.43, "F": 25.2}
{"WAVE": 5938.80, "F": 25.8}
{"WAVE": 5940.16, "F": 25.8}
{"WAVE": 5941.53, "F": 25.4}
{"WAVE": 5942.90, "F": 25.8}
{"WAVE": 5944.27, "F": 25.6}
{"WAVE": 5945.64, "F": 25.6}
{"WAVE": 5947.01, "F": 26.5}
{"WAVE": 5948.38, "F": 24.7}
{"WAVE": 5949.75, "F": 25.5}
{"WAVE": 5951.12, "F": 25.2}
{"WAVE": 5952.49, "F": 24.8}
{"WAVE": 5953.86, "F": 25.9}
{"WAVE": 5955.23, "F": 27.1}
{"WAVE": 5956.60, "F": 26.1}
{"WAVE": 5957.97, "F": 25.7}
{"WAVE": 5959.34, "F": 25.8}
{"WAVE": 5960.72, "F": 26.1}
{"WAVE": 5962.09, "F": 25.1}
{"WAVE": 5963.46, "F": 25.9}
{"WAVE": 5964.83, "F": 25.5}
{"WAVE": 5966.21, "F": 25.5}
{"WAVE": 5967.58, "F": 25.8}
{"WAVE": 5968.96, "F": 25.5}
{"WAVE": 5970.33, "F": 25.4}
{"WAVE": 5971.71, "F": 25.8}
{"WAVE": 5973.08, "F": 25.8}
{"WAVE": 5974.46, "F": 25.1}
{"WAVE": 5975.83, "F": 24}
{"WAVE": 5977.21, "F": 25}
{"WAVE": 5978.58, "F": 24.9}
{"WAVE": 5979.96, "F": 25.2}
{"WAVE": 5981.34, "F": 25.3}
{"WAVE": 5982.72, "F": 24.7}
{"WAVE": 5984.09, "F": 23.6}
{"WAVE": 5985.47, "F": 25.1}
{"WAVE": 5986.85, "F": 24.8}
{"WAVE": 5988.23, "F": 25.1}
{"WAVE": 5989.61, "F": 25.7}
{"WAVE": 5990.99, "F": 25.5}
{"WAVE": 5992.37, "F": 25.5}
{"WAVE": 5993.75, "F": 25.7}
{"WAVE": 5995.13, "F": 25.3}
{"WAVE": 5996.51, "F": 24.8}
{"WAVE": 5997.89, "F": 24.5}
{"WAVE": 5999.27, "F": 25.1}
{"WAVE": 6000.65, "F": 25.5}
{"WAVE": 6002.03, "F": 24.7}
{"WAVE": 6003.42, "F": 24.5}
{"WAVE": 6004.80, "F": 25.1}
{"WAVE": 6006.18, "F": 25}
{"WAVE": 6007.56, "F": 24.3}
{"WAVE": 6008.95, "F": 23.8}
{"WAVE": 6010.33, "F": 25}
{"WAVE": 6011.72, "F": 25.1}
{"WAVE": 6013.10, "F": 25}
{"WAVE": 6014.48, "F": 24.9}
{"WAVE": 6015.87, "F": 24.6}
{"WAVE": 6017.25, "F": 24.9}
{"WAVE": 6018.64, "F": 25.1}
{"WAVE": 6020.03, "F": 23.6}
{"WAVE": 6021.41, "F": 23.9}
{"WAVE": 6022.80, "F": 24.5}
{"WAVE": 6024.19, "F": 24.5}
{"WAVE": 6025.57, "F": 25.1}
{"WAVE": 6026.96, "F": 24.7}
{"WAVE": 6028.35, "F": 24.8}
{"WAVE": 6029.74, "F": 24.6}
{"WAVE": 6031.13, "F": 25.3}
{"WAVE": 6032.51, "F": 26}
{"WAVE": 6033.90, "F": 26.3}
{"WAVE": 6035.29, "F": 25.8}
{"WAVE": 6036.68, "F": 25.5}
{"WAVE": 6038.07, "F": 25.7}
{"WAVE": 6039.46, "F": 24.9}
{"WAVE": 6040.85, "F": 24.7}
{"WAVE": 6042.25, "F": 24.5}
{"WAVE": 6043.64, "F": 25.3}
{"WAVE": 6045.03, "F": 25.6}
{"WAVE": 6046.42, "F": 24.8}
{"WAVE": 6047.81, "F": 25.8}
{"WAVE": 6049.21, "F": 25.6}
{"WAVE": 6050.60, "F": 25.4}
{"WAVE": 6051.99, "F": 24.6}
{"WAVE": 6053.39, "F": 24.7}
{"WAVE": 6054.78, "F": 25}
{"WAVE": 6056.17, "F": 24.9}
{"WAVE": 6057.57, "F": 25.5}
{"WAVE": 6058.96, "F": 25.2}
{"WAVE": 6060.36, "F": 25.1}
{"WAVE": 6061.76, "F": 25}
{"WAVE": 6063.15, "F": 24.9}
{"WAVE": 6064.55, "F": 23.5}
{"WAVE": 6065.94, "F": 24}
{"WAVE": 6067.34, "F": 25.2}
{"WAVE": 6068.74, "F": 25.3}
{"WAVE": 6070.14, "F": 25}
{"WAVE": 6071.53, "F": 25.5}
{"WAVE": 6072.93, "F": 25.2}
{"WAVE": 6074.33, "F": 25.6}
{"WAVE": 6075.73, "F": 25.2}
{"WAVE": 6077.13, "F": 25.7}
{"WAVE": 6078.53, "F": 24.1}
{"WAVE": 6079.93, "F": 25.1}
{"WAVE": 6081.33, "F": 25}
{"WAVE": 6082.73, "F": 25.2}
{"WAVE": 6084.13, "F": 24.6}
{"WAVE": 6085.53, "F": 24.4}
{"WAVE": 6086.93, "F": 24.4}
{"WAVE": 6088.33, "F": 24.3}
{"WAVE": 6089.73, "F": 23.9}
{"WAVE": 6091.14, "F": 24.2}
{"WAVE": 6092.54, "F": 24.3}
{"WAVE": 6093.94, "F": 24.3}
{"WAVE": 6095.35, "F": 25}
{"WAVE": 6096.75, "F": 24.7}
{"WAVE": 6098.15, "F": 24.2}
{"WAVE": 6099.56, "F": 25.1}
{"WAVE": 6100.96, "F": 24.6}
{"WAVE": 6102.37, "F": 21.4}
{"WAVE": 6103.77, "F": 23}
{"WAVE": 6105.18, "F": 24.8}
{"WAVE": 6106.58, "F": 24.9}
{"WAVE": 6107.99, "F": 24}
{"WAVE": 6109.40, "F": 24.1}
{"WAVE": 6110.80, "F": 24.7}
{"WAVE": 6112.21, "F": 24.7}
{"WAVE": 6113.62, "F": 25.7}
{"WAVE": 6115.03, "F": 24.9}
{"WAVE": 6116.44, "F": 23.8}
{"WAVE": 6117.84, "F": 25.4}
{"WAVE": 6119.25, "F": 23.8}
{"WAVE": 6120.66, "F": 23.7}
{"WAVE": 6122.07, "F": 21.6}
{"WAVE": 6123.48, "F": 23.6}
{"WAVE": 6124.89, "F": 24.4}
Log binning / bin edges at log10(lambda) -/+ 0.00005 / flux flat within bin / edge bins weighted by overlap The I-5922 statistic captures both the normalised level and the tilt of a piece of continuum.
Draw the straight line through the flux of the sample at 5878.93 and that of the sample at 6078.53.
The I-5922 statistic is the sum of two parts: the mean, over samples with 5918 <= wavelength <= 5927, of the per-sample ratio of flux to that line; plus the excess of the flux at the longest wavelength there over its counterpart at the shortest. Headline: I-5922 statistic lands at 2.4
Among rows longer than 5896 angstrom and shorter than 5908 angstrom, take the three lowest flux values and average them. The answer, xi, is 23.0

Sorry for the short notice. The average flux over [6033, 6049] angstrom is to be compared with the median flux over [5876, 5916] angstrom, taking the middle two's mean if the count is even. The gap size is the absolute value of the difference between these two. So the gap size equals 0.0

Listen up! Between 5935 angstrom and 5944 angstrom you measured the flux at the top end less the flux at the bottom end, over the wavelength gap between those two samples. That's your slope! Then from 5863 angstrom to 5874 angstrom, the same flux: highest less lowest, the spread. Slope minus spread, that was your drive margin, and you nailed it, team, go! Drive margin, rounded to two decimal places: -1.47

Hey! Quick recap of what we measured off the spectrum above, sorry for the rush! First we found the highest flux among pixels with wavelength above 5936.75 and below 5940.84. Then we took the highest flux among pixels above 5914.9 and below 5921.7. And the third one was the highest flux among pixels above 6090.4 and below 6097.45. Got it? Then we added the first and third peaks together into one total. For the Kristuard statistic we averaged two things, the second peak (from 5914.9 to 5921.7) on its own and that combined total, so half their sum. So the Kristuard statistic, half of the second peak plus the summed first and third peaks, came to 38.3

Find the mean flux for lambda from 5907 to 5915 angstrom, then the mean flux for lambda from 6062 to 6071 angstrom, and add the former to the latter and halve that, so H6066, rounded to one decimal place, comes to 25.1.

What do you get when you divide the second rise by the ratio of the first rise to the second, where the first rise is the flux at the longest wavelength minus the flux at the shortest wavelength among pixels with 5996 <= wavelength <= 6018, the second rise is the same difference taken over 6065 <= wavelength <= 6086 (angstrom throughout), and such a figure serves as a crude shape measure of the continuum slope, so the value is 1.6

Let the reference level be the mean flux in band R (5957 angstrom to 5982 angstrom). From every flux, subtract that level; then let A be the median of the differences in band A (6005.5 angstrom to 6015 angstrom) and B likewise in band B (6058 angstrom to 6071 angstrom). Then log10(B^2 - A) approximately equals -0.2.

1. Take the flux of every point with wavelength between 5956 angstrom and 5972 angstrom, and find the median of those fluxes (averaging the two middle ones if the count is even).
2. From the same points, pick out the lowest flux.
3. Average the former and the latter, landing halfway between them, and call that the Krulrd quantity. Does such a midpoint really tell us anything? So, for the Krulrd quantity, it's 25.4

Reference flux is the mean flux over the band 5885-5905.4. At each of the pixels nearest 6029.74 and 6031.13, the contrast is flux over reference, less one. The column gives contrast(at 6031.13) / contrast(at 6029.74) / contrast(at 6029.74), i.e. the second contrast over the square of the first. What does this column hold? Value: 34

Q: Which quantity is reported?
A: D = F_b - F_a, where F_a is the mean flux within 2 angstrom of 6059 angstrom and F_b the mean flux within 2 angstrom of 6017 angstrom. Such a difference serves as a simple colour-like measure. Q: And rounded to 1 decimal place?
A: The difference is -0.4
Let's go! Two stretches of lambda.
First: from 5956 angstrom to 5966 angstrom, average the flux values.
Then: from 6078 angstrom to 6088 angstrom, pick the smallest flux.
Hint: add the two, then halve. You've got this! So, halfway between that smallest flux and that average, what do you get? 24.9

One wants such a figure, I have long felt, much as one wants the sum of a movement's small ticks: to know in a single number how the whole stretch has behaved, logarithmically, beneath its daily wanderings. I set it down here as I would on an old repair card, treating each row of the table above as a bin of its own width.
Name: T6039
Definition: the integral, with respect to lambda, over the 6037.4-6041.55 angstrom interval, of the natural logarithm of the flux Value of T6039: 13.4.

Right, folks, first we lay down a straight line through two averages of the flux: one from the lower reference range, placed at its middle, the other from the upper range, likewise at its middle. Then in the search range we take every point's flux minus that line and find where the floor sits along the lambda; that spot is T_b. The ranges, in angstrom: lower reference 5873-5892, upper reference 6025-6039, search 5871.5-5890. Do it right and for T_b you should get 5889.77 angstrom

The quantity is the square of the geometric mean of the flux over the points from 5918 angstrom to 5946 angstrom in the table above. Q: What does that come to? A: 657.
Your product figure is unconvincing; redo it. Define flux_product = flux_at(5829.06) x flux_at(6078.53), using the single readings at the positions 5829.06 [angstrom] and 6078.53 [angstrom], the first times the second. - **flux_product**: 622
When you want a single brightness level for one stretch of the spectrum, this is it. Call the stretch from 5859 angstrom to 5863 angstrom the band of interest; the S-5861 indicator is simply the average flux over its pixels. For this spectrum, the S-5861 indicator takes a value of 25.6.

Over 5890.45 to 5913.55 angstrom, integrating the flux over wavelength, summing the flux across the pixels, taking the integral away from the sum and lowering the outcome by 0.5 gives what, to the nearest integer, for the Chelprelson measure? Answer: -150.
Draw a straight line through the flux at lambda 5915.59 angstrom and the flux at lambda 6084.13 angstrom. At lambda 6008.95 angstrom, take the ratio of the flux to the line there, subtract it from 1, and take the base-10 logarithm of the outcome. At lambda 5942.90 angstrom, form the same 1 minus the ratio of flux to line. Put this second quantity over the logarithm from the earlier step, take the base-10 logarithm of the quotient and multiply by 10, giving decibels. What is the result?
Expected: -15.4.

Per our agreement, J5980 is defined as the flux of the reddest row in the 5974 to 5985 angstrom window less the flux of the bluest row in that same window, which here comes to -1.5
